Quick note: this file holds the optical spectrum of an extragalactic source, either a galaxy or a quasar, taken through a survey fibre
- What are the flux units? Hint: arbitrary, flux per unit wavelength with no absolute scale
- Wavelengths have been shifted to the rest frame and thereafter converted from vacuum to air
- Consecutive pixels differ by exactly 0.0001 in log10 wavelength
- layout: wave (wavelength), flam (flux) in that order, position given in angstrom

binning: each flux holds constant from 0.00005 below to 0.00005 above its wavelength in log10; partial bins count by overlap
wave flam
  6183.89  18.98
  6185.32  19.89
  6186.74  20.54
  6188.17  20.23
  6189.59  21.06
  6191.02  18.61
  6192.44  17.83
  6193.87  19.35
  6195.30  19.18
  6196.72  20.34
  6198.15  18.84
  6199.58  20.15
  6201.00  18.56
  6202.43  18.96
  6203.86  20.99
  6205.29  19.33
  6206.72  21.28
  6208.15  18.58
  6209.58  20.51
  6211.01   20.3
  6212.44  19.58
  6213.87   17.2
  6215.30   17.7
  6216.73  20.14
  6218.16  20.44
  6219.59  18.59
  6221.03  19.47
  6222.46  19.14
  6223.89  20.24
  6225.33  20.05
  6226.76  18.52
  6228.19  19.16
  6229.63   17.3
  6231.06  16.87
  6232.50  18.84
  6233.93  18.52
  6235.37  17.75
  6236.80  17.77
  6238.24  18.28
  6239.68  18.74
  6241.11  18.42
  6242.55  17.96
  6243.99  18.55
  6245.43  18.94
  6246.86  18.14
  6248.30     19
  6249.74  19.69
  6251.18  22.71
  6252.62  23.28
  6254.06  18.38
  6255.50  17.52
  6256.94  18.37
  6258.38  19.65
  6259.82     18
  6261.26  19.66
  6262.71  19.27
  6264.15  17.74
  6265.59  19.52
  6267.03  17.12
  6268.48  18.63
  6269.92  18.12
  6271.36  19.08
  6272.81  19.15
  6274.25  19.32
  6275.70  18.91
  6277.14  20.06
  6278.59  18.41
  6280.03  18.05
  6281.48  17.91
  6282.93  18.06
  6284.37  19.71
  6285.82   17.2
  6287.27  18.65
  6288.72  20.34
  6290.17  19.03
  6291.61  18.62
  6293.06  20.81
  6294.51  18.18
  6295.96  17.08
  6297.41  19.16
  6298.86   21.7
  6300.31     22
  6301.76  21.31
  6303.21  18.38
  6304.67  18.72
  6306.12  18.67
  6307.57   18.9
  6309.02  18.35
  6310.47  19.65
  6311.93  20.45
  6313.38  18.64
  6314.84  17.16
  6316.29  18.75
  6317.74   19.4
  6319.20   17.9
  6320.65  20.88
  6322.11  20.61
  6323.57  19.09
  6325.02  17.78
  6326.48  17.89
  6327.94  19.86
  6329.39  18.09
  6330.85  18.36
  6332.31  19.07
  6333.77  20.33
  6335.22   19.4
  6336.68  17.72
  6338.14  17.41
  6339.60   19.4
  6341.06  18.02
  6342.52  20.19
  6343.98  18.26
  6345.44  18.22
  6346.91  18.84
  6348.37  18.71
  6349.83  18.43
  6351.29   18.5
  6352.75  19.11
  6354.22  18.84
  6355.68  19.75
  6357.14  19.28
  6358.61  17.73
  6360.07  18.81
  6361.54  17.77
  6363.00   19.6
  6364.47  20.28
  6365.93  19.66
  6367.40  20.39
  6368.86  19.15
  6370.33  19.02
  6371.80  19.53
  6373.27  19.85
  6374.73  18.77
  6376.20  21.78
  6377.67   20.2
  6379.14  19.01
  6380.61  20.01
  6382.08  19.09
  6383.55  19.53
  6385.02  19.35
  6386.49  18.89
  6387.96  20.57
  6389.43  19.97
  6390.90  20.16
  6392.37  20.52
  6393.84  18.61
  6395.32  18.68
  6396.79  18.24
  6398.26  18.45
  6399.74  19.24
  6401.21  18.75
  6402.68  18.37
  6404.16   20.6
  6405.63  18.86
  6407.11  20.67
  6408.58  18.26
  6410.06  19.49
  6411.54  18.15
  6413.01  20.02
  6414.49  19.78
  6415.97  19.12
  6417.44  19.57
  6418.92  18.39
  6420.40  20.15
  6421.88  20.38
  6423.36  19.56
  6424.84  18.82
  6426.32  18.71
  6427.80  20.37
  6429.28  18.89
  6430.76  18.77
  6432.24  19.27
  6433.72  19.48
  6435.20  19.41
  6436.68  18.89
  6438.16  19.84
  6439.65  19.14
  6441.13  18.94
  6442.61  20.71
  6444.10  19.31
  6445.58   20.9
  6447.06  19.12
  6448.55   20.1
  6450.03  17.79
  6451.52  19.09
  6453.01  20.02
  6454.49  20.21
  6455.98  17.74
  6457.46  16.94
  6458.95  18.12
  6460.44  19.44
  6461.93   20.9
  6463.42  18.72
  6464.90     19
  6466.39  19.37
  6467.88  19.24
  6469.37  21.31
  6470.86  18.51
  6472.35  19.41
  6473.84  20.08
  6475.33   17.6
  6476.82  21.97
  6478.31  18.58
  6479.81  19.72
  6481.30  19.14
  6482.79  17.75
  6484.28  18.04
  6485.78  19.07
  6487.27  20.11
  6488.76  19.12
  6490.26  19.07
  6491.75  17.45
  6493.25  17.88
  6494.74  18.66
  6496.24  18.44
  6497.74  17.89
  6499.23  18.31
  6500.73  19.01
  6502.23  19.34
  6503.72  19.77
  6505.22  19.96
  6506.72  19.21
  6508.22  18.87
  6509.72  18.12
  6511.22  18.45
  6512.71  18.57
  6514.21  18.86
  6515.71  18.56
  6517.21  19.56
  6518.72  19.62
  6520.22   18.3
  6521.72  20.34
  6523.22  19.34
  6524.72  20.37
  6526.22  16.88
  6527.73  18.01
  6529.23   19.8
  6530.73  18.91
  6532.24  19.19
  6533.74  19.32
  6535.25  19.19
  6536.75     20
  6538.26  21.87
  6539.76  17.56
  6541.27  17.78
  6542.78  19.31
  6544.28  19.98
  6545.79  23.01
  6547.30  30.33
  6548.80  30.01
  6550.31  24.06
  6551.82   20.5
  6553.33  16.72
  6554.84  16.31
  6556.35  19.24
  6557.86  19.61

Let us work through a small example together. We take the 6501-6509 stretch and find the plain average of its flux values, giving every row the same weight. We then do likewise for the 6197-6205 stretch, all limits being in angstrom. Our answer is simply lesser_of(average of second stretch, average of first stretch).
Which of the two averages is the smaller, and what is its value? 19.4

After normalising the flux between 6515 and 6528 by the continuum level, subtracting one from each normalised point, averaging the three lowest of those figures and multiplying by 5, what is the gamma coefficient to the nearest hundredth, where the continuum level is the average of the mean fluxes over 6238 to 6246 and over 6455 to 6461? -0.15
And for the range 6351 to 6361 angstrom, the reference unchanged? 0.02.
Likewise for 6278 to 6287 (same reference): -0.15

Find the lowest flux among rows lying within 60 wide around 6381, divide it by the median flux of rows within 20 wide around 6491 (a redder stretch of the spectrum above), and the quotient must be 0.96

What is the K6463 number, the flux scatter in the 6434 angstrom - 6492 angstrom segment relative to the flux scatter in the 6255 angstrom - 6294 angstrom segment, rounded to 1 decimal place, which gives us 1.2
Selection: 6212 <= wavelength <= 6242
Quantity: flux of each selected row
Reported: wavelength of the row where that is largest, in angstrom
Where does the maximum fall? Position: 6218.16 angstrom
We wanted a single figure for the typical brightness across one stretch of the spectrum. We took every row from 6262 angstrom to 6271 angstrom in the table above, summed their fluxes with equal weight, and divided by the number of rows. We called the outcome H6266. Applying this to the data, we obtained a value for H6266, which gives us 18.4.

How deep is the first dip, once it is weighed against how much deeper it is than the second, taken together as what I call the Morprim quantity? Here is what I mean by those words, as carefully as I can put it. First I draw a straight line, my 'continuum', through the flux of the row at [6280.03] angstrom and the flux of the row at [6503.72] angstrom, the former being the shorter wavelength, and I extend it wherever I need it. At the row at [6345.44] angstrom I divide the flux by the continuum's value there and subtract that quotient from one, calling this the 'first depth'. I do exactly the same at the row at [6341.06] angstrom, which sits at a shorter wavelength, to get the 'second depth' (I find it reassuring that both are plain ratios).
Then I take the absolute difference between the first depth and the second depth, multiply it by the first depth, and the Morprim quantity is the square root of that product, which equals 0.013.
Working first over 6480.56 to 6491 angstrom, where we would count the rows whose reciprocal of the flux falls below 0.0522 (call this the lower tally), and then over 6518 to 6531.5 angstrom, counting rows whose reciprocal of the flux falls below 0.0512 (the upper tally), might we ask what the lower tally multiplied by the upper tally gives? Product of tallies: 4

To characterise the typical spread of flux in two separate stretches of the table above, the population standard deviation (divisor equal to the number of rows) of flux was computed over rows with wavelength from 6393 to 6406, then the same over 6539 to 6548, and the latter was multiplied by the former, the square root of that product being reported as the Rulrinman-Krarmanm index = 1.72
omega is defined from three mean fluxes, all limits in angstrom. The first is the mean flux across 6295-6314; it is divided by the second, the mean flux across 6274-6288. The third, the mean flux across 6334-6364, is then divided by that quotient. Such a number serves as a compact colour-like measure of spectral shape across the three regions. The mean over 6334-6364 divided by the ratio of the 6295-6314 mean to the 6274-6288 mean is 17.9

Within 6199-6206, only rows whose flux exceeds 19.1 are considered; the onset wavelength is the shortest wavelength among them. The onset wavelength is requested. 6199.58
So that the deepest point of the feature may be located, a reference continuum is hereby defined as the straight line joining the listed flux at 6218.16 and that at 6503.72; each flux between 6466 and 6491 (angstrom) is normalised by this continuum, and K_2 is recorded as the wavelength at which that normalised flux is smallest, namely 6475.33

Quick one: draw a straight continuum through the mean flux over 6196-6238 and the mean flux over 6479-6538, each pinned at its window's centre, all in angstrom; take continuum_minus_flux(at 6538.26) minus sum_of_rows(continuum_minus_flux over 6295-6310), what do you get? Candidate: 1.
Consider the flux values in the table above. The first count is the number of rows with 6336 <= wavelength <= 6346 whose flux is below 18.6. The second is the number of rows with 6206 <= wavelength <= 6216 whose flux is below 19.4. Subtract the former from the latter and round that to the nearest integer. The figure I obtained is -2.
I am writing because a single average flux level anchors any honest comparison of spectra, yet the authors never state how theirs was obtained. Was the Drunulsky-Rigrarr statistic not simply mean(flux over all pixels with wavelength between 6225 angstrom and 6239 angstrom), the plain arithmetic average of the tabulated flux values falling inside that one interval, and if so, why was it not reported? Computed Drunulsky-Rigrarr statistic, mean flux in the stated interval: 18.3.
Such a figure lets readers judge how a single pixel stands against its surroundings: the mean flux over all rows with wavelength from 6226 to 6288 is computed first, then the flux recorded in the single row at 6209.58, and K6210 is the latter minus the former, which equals 1.8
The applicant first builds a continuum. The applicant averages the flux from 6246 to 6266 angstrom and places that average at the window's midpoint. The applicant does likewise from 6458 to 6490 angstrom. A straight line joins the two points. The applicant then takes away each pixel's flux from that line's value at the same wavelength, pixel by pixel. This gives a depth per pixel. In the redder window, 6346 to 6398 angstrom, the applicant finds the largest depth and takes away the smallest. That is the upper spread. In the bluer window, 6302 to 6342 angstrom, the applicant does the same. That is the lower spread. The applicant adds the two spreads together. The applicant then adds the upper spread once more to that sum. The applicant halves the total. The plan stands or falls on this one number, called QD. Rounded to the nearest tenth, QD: 5.9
